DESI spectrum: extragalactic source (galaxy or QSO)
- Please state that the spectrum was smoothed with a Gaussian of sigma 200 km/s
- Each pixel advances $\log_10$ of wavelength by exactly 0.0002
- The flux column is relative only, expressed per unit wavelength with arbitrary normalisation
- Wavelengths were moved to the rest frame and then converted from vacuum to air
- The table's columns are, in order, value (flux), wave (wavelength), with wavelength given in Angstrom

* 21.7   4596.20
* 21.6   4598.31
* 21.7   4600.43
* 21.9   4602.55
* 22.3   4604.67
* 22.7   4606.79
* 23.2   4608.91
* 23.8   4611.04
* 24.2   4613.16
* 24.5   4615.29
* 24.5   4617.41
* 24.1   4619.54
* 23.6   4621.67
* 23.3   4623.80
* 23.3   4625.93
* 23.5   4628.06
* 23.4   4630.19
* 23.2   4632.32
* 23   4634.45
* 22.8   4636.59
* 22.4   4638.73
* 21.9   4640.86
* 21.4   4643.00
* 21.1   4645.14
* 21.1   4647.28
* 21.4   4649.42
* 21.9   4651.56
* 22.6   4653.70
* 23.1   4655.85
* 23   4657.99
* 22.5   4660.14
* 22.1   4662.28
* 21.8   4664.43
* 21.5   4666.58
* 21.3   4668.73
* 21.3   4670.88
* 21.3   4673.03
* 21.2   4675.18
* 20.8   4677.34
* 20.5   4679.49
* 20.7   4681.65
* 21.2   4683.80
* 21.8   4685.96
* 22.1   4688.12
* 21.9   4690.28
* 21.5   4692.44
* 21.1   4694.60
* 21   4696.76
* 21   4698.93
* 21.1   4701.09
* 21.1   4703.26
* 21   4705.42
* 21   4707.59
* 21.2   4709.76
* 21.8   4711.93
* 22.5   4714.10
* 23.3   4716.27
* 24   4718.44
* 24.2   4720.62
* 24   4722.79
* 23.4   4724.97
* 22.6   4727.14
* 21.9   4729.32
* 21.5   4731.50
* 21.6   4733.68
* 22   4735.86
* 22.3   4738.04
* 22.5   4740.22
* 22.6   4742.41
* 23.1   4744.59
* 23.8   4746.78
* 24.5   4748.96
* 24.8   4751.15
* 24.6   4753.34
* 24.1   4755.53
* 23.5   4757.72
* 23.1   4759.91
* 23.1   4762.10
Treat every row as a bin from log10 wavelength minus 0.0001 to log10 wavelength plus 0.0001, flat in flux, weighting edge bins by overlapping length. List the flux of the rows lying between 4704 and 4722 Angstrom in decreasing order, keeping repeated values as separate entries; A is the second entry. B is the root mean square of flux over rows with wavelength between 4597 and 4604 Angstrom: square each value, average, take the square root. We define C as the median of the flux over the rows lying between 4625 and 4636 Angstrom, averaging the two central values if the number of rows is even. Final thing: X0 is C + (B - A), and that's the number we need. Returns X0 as 21.0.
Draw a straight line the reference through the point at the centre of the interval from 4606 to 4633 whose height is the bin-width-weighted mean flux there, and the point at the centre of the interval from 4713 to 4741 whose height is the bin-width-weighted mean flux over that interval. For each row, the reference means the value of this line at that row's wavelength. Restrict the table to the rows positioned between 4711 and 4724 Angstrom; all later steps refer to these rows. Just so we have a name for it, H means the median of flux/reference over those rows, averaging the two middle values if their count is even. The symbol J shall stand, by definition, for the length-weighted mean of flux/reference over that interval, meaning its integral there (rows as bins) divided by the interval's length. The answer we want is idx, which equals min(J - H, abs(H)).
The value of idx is -0.015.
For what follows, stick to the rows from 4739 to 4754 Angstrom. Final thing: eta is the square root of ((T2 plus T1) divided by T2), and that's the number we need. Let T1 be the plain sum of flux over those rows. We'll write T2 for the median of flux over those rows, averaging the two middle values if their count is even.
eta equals 2.82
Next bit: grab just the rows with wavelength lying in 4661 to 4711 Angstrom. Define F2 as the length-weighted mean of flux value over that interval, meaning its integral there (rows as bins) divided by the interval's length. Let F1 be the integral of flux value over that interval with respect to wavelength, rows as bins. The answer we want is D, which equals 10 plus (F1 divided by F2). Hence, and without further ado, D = 60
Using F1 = 1064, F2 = 21.3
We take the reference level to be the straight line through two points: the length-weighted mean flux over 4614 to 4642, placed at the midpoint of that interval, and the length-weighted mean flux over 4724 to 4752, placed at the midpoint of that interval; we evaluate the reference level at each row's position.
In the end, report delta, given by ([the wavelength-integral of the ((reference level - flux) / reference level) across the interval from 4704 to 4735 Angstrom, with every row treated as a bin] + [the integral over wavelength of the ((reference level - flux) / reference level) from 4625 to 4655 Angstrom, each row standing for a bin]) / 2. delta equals 0.92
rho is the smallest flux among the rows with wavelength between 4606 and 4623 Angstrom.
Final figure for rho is 22.7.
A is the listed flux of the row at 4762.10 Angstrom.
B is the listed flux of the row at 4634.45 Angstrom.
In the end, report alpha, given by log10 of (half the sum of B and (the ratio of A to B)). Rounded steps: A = 23.1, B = 23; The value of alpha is 1.08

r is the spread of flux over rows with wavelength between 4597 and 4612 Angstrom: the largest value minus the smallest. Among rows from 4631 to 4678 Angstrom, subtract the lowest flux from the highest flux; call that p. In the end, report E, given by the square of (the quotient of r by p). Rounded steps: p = 2.4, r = 2.2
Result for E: 0.8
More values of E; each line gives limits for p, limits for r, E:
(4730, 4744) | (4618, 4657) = 7.4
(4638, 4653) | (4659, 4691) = 2.4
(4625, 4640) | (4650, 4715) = 5.6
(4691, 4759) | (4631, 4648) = 0.3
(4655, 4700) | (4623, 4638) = 0.1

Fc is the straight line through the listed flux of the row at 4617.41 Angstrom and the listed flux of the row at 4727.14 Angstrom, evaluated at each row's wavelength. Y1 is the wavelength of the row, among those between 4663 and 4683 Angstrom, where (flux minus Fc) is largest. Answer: 4664.43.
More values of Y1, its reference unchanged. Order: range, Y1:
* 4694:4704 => 4703.26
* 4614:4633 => 4617.41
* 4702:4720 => 4718.44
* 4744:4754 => 4751.15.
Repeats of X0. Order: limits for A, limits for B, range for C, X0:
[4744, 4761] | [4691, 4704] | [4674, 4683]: 17.3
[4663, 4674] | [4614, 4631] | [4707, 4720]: 24.4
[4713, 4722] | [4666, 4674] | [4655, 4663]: 20.1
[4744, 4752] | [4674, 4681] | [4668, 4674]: 17.6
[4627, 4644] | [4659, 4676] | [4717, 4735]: 21.2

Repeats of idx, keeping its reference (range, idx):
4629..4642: -0.005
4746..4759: -0.004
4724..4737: 0.009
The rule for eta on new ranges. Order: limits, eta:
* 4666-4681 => 2.82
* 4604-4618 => 2.82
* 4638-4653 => 2.84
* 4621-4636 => 2.83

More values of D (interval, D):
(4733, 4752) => 29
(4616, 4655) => 49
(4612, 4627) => 25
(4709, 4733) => 34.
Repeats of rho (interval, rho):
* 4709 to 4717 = 21.2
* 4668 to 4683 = 20.5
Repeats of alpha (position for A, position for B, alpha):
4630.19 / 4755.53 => 1.10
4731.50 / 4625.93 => 1.08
